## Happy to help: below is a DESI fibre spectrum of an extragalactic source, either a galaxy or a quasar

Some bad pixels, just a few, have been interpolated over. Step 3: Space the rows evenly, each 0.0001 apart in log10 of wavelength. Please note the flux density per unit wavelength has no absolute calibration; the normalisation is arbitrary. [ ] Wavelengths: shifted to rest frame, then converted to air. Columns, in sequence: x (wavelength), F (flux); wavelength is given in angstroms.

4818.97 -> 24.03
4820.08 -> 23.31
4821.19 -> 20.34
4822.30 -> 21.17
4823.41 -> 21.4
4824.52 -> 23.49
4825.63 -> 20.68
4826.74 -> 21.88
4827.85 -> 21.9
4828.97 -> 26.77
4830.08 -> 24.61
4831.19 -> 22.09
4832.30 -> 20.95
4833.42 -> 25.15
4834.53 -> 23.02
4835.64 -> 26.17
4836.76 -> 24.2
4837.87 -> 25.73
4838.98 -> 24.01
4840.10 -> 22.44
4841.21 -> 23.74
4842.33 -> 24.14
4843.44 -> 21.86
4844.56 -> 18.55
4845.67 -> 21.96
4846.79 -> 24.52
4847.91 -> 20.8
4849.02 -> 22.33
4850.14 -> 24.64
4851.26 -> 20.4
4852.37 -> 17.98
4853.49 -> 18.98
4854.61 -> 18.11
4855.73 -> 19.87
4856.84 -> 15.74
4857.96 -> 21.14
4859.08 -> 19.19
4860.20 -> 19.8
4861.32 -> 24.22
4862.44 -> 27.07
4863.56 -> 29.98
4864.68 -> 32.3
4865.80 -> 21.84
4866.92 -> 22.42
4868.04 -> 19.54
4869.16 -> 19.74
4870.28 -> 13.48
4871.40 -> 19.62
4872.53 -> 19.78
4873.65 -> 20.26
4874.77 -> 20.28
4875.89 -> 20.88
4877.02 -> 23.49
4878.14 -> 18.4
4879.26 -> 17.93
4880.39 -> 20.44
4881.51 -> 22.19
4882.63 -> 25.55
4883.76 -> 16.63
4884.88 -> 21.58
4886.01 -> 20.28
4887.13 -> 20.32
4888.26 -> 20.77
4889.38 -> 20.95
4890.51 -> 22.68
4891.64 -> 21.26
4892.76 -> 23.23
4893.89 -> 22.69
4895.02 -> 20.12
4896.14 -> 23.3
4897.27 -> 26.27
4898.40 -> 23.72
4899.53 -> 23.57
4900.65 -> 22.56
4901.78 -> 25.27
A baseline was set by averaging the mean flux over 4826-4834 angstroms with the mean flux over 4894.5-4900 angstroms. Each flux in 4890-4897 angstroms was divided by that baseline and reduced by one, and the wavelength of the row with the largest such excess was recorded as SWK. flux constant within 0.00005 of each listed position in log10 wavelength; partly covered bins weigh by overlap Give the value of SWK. 4896.14 angstroms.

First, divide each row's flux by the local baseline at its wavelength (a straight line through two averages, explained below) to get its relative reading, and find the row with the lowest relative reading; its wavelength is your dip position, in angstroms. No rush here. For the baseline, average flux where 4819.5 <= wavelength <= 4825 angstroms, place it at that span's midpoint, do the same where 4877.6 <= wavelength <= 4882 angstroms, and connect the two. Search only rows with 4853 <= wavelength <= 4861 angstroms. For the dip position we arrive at 4856.84 angstroms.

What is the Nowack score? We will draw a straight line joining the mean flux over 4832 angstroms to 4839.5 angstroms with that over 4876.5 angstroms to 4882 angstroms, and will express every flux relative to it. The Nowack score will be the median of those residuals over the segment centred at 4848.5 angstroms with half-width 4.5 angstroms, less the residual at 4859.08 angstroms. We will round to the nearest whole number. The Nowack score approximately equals 1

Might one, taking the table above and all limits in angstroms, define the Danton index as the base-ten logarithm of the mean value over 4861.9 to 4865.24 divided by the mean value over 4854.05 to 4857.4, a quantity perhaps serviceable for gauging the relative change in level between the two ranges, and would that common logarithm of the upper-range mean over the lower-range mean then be 0.22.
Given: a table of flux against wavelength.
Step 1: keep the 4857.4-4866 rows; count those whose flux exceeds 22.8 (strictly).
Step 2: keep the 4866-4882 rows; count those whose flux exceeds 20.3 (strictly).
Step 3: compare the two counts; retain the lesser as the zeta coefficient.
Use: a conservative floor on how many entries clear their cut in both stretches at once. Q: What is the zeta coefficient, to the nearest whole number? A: 4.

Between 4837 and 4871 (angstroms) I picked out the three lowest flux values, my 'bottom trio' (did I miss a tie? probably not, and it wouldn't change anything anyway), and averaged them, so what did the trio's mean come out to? 16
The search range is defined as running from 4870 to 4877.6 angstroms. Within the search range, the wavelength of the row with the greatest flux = 4877.02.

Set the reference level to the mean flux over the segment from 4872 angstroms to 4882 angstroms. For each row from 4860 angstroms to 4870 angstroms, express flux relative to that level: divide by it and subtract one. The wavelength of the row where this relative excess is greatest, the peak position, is 4864.68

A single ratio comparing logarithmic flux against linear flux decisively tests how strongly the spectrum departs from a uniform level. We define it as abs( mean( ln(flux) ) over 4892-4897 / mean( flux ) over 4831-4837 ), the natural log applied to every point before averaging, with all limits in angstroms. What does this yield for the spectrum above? 0.132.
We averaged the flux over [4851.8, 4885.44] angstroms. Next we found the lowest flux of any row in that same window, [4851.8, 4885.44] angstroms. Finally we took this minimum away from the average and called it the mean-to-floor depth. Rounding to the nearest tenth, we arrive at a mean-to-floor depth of 7.5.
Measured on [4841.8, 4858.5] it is 5.0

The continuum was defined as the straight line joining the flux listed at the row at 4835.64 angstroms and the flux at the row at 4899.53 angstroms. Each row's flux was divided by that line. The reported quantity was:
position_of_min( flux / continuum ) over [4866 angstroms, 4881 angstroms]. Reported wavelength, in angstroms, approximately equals 4870.28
